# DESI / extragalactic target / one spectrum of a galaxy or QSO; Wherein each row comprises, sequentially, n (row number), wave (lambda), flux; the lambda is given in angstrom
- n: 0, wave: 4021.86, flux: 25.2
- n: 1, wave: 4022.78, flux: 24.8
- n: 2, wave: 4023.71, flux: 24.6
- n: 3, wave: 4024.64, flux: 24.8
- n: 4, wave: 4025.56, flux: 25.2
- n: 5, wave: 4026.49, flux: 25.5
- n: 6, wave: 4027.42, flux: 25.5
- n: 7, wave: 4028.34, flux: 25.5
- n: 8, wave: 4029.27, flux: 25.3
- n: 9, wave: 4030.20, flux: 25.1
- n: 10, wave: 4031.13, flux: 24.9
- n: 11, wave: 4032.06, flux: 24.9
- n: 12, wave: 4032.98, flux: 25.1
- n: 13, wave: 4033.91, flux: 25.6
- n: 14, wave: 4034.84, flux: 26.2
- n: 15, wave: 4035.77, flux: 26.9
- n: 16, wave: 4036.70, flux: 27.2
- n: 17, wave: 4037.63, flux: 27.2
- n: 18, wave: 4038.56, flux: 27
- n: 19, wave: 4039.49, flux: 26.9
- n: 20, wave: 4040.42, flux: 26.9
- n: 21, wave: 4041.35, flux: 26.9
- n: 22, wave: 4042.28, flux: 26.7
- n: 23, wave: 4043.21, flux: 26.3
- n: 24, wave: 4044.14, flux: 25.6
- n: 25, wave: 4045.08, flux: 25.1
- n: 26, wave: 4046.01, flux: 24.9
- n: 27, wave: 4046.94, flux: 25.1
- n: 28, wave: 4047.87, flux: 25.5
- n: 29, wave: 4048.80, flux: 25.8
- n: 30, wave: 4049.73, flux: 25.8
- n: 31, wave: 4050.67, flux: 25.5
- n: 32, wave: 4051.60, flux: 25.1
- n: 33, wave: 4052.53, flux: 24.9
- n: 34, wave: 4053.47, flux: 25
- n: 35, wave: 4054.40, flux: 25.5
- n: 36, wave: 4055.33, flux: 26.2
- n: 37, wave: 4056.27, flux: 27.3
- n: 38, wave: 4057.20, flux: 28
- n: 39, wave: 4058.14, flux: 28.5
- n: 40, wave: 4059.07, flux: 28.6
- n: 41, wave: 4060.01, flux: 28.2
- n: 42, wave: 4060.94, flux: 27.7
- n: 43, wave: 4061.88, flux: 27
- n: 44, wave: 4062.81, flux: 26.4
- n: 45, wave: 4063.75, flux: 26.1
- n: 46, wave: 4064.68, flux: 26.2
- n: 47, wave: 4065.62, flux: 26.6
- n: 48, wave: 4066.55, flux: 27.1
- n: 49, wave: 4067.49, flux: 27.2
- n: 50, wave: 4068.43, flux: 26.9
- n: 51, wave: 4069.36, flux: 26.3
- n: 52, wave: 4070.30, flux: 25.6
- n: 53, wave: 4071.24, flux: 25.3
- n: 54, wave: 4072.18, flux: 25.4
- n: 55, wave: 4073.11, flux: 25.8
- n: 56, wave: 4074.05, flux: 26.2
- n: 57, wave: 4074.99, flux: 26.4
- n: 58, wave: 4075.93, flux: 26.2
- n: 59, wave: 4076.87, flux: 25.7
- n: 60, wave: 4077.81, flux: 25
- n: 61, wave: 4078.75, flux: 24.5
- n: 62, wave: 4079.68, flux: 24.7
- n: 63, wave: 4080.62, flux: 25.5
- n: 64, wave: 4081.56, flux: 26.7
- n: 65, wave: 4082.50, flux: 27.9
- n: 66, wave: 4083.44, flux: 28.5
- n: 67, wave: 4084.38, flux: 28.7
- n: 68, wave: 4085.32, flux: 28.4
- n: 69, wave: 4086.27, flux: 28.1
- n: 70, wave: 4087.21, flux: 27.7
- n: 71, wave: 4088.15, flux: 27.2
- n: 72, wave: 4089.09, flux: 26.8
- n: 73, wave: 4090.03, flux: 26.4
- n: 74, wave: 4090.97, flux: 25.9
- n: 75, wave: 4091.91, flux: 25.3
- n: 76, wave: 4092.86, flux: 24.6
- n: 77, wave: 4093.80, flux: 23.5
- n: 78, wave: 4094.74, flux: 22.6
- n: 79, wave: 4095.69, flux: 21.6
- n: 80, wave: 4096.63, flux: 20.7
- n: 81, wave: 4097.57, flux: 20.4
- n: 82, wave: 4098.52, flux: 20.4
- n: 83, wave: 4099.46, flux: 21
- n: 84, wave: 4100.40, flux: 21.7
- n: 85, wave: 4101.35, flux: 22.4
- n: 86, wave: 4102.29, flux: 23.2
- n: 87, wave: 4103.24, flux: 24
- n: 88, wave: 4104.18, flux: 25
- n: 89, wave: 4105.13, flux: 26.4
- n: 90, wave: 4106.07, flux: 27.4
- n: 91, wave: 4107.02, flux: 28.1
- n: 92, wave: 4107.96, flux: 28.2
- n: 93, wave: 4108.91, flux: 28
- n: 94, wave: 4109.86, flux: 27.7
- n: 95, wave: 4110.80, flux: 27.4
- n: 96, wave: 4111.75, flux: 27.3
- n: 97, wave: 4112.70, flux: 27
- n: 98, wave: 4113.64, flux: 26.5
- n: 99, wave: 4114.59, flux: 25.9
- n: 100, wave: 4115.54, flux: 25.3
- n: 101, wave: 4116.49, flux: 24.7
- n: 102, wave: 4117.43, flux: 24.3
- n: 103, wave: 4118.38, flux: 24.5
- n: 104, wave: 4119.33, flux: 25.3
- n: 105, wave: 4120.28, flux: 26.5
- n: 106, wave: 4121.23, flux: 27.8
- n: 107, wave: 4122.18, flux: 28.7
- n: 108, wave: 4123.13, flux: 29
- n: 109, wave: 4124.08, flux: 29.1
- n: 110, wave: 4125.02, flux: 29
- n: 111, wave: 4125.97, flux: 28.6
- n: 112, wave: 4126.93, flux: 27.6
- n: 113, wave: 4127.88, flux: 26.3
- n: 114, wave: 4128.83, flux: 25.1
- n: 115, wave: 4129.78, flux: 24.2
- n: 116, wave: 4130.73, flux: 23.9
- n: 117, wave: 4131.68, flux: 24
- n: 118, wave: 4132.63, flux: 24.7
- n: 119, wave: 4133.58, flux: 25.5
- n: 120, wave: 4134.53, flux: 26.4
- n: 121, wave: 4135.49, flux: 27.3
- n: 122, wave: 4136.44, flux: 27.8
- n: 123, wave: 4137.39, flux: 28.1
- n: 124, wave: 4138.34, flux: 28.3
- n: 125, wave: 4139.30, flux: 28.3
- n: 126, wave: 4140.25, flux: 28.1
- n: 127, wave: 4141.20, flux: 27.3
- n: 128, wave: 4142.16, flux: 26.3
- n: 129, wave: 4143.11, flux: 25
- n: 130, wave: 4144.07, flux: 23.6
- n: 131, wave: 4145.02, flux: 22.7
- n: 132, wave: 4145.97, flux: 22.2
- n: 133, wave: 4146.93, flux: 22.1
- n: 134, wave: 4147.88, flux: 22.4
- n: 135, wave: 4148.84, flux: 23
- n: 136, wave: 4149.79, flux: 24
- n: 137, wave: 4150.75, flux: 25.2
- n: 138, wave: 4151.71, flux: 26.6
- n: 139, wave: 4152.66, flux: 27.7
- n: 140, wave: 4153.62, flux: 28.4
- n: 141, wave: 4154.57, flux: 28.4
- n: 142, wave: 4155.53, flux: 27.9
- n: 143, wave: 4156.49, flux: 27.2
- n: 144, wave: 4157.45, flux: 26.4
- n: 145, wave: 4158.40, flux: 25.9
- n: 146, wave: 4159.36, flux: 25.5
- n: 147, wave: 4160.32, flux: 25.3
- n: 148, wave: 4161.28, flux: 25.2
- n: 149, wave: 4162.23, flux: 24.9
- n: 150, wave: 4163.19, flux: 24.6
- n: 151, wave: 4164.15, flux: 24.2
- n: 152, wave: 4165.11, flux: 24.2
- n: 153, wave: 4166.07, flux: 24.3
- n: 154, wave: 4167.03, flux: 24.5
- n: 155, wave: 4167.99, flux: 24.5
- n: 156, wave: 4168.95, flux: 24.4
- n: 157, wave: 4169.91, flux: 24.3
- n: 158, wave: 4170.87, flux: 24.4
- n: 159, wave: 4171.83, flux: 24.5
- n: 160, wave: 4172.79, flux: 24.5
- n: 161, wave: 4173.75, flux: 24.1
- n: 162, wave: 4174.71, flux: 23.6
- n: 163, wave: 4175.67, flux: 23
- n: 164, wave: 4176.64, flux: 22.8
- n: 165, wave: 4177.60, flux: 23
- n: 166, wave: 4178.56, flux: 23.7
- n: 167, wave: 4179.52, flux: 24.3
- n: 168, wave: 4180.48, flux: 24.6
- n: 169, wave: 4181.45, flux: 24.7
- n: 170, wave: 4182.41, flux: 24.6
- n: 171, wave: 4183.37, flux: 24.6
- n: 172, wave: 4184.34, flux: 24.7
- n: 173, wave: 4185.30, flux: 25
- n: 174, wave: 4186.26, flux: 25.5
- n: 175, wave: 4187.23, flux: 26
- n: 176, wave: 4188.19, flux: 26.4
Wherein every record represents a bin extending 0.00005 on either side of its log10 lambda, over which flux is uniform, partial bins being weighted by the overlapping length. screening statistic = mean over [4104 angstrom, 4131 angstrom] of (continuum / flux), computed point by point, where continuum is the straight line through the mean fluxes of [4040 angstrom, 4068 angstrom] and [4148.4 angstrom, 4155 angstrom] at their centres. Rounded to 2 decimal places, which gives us 0.99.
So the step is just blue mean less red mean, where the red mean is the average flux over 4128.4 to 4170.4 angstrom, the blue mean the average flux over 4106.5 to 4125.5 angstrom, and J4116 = 1.6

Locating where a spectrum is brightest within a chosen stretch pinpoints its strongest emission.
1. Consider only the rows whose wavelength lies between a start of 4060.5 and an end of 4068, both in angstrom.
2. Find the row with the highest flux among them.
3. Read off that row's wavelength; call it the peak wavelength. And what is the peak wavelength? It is 4060.94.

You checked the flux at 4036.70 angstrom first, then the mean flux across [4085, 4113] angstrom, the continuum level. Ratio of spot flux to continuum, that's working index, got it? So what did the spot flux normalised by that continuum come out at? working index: 1.08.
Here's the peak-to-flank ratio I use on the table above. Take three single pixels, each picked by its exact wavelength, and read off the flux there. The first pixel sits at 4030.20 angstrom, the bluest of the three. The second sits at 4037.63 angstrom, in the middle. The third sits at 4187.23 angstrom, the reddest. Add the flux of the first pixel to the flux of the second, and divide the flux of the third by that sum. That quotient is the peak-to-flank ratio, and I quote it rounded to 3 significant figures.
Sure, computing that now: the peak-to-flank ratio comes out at 0.497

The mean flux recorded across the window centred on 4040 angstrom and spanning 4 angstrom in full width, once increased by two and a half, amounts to 29.4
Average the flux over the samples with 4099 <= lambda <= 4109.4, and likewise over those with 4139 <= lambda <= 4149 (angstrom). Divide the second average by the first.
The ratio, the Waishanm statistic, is 0.98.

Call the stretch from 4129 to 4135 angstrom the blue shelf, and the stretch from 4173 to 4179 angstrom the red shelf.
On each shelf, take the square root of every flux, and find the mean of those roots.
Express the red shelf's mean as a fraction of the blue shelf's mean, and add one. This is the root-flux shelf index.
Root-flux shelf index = 1.97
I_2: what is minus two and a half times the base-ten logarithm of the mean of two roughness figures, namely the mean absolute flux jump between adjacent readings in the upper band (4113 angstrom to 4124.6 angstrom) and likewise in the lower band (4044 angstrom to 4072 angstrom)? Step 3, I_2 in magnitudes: 0.71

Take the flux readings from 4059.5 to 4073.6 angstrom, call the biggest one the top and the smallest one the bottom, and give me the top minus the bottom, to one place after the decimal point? 2.9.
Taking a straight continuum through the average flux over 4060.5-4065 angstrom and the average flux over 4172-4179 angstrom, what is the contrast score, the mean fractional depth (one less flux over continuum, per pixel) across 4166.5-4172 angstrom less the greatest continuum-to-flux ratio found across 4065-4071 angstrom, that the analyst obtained -1.06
